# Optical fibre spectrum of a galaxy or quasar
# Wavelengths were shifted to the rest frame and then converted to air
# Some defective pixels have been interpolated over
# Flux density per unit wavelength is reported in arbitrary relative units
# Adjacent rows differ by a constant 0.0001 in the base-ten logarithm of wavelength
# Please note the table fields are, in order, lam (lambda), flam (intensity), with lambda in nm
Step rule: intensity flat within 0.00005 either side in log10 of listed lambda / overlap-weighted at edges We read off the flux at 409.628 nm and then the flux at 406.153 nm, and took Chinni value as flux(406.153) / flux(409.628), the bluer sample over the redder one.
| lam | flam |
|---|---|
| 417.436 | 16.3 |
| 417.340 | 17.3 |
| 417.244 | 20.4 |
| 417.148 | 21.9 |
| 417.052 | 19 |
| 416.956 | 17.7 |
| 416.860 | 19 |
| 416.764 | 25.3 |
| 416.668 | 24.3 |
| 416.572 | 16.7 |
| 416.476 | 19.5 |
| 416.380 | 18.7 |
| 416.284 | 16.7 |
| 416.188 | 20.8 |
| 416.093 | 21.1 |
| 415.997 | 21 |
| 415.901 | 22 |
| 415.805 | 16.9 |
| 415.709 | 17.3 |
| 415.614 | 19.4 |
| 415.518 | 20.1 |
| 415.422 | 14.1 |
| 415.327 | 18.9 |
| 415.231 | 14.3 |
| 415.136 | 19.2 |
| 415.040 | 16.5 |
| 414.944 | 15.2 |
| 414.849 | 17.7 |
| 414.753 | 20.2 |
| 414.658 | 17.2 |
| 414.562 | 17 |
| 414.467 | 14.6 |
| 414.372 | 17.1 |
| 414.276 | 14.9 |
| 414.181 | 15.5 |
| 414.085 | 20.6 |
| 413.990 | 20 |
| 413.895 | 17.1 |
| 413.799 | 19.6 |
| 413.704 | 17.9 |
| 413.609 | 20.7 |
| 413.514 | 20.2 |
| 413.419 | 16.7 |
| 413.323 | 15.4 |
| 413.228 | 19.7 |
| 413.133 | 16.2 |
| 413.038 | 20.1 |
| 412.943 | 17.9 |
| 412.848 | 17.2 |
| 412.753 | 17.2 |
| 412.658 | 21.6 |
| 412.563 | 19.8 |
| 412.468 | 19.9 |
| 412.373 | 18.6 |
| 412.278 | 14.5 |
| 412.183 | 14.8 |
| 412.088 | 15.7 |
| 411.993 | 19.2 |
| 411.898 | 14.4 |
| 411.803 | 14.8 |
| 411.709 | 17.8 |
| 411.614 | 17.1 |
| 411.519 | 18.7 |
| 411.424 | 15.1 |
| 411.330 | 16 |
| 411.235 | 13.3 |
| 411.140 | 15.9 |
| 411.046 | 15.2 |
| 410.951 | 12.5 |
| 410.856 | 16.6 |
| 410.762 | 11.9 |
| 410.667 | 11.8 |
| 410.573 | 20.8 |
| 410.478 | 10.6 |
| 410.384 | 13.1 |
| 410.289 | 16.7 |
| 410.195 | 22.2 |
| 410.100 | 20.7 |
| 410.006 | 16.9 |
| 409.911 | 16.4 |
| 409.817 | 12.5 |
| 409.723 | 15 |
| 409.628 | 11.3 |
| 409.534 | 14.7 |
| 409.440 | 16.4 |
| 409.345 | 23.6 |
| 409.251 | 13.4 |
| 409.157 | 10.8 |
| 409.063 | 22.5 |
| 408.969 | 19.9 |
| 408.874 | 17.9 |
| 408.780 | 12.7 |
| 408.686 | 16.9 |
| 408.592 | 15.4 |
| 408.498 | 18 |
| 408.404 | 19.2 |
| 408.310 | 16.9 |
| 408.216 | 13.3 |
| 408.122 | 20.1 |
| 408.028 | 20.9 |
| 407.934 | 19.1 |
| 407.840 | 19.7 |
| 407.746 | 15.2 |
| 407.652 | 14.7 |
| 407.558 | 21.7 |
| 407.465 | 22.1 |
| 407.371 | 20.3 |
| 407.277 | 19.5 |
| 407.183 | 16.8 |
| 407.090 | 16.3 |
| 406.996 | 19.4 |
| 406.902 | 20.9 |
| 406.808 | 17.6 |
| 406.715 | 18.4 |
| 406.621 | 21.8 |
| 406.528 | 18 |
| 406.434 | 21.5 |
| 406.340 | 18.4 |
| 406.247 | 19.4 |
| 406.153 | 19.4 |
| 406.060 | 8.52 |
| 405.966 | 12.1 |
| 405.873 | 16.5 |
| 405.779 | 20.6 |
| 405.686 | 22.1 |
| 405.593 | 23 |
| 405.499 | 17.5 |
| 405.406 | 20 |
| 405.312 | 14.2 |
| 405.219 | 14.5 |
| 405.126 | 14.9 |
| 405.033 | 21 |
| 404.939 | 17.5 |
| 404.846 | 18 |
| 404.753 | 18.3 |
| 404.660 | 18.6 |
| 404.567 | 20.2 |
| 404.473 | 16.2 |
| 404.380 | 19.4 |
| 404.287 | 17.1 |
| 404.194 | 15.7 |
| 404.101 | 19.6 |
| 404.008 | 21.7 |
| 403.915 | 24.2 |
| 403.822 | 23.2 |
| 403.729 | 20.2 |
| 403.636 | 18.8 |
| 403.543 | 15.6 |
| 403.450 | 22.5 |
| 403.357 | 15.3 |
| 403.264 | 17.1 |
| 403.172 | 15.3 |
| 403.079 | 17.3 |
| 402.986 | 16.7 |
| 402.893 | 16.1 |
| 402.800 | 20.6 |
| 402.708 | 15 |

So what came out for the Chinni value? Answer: 1.72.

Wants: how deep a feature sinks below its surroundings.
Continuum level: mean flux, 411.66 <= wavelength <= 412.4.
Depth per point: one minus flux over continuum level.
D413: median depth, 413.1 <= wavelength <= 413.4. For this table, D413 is 0.00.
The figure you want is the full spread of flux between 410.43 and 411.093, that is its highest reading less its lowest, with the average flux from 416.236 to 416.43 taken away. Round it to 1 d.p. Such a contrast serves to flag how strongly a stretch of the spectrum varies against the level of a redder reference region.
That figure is -7.5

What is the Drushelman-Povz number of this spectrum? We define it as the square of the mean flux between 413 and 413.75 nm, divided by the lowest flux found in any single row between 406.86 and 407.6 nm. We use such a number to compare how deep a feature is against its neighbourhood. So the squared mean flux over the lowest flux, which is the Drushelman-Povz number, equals 20.7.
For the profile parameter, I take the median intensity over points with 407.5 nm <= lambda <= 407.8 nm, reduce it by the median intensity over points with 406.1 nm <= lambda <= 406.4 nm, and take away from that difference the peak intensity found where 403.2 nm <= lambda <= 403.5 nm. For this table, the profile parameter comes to -27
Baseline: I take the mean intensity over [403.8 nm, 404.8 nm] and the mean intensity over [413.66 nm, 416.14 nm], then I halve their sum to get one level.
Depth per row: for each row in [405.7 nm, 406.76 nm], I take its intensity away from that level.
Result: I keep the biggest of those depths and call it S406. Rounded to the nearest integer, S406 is 10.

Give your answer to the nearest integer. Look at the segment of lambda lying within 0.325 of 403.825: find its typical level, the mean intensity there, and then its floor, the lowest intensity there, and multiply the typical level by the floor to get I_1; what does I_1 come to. 319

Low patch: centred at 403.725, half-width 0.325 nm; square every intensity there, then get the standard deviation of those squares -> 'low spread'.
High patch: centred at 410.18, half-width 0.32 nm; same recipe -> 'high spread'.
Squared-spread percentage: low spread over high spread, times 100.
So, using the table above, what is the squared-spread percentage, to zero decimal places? 88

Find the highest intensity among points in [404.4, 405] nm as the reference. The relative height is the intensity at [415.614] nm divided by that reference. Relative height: 0.96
